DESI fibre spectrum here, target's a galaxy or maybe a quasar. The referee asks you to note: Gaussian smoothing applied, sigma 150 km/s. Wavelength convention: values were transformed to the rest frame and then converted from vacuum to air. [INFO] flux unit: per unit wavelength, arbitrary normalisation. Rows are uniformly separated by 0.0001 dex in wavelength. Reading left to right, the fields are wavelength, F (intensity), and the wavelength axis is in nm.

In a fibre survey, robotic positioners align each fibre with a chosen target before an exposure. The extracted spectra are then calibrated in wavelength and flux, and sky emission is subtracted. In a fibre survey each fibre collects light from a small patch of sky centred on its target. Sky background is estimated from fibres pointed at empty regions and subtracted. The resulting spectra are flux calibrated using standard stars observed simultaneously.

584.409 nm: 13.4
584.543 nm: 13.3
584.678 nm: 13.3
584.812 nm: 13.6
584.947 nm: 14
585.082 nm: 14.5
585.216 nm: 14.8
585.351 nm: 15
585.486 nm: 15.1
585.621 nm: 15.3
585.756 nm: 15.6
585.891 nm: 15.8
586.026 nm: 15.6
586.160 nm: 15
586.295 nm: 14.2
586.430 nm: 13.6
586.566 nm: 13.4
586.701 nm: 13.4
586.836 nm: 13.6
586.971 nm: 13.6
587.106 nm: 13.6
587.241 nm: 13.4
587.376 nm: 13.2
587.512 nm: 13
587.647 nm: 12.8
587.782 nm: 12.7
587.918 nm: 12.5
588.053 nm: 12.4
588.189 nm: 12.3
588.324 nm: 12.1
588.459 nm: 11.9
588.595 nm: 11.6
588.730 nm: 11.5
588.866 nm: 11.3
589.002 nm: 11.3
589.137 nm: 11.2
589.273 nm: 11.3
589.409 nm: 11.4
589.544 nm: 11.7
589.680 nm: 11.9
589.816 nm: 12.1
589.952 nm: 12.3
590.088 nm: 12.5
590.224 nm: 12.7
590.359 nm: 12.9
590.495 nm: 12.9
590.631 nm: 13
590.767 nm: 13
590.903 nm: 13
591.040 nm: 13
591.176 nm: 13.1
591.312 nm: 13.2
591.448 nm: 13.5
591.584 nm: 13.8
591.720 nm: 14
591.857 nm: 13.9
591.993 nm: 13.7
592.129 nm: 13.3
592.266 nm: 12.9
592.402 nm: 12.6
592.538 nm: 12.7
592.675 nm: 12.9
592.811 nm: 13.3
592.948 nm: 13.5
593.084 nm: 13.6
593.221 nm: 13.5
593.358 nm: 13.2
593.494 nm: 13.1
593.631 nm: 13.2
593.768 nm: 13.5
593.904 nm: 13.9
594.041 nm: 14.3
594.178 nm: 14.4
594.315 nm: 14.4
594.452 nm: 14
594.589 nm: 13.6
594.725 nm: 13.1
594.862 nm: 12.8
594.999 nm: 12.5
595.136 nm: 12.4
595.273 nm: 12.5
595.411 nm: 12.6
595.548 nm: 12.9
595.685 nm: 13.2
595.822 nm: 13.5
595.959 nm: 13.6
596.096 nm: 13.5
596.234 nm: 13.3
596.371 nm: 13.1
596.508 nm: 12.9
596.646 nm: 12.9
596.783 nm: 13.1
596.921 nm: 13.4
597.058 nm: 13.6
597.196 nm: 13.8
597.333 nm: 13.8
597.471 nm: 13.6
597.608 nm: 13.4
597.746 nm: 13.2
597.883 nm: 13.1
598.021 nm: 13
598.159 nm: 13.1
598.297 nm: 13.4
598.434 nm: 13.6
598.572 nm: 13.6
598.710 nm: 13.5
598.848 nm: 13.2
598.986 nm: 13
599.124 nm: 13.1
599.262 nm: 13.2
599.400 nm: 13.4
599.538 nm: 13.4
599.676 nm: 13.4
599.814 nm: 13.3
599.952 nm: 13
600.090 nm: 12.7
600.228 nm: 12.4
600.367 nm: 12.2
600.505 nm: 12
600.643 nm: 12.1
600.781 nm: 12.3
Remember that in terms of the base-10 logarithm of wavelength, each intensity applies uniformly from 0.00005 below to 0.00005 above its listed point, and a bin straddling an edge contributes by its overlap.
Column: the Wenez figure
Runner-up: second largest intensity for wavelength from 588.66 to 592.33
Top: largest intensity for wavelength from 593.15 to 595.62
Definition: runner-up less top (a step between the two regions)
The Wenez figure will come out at -0.5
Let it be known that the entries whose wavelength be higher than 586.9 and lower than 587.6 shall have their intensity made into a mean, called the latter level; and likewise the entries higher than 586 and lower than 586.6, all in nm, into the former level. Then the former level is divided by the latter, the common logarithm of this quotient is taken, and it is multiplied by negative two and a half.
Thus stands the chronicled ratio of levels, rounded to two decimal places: -0.08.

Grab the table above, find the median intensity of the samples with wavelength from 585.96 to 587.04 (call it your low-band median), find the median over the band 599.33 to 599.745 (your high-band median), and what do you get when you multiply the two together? 182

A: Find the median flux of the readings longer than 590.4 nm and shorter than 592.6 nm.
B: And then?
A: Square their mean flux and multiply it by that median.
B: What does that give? 2282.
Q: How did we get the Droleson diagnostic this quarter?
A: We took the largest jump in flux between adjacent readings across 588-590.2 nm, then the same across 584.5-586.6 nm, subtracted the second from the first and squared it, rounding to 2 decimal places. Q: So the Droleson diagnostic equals 0.25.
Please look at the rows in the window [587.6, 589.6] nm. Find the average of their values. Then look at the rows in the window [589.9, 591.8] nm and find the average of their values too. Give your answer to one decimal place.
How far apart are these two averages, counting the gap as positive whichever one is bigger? 1.2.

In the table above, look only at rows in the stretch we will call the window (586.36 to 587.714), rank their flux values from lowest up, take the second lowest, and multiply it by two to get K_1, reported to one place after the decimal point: 26.0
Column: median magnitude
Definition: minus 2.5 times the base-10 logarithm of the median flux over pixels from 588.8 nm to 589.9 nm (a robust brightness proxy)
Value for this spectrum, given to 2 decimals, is -2.64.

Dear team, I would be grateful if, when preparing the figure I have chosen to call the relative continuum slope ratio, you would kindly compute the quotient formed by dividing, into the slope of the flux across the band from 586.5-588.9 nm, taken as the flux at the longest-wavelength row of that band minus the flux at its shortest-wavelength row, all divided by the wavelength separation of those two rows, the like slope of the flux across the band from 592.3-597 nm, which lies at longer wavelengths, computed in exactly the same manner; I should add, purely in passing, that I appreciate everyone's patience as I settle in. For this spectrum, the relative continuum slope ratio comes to -5.2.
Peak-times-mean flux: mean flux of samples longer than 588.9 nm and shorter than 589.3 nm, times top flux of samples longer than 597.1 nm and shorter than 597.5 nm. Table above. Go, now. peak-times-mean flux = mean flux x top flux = 155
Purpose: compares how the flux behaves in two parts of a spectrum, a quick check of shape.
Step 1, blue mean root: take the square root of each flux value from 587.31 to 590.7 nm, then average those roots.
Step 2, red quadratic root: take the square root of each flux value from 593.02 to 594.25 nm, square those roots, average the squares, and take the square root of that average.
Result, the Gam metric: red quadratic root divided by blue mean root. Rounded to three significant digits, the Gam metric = 1.06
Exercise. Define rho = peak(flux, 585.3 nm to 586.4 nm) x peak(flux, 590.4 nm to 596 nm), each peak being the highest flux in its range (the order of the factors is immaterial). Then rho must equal 228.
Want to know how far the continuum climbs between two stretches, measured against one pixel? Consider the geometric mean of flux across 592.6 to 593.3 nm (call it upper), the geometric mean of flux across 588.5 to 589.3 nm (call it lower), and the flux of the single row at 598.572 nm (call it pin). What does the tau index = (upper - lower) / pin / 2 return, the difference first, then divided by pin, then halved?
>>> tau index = 0.073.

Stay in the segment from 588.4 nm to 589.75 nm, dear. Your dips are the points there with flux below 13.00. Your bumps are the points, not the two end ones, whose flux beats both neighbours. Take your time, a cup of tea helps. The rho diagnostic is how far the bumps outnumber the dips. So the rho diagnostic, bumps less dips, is -10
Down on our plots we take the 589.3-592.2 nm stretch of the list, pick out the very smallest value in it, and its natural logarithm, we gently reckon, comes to 2.43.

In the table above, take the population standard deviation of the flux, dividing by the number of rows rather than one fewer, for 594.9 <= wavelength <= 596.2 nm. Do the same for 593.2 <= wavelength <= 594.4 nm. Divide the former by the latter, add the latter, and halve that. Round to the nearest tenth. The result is 0.7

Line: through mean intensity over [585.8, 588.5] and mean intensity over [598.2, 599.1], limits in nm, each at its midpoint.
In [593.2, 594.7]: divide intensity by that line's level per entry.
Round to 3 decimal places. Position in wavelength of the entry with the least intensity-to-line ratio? 593.494 nm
